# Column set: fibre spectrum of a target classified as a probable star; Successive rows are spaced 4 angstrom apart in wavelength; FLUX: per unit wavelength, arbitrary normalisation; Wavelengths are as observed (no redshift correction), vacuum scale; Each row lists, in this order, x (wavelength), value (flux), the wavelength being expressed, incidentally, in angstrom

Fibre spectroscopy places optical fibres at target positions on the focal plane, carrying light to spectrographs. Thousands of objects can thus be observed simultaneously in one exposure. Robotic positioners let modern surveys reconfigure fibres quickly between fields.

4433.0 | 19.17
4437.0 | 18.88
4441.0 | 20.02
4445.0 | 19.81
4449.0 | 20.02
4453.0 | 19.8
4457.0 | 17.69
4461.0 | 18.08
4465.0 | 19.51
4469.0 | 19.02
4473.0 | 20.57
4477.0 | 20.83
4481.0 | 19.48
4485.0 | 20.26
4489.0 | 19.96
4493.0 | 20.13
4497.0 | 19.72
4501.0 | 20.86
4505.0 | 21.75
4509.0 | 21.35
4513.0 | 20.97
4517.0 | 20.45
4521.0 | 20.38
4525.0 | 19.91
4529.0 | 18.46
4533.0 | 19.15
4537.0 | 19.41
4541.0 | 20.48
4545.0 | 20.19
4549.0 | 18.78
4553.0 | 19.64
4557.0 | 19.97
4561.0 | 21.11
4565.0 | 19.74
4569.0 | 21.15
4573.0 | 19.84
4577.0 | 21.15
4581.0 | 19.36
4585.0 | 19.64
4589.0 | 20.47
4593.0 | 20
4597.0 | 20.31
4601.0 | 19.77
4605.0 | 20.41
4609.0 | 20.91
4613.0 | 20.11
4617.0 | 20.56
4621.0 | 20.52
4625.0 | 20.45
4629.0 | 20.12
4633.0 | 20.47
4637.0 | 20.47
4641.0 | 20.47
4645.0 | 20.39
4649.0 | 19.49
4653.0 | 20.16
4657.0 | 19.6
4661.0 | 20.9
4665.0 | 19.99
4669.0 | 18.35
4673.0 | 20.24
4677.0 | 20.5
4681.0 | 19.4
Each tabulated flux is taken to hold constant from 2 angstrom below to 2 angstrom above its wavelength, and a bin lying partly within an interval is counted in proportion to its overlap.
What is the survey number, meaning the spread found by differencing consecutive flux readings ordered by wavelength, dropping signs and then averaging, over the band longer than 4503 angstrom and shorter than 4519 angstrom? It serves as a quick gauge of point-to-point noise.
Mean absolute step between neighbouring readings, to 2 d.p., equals 0.43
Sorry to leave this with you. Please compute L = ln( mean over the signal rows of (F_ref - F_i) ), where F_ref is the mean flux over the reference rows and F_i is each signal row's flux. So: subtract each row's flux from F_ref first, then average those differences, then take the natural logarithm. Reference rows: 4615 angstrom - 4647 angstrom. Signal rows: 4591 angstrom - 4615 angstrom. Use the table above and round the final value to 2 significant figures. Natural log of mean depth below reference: -1.7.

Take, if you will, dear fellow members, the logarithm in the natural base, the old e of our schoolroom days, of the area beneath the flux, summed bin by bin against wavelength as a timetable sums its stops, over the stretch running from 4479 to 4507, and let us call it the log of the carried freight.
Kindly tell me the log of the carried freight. 6.34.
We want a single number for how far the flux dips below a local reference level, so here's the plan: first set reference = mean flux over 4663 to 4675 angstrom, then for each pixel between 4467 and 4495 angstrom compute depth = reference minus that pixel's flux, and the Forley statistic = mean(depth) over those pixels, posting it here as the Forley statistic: -0.51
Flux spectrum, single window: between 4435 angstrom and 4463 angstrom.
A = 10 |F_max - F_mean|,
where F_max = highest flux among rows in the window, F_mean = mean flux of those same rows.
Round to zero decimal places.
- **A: 8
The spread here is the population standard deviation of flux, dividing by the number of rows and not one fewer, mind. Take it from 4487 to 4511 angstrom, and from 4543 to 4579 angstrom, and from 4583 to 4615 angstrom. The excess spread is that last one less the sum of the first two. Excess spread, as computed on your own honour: -1.13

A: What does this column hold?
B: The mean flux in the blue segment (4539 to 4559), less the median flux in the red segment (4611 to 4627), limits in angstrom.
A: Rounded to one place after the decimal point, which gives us -0.7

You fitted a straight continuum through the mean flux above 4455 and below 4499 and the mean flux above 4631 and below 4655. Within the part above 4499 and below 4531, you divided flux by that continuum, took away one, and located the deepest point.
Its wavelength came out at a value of 4529.0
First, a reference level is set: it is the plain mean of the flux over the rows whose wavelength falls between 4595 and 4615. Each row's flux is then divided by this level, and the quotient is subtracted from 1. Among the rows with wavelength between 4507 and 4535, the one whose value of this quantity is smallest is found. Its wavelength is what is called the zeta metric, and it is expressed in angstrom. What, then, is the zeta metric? 4509.0 angstrom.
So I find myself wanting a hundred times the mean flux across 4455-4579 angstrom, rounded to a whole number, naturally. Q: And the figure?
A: 2000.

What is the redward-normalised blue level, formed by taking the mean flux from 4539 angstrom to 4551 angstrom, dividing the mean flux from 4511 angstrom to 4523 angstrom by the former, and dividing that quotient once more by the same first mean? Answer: 0.0525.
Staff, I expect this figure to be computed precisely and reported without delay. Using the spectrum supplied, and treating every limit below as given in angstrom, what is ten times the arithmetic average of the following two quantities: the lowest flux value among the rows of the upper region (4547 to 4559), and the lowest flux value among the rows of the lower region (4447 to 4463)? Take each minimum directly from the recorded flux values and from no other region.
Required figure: 182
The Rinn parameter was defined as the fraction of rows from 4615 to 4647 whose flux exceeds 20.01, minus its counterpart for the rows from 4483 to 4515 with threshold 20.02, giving 0.25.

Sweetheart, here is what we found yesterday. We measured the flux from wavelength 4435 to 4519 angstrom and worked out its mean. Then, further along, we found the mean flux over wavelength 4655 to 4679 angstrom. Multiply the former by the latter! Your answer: 398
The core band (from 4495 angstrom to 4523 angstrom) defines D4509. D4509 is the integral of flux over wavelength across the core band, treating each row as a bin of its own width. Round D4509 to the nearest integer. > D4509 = 582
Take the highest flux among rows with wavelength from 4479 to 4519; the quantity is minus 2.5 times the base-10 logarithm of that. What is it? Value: -3.34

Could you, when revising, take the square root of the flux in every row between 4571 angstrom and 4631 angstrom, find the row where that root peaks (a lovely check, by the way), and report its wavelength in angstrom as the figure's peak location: 4577.0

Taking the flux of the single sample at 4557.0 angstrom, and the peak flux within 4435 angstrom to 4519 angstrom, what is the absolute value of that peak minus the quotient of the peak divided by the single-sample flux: 20.7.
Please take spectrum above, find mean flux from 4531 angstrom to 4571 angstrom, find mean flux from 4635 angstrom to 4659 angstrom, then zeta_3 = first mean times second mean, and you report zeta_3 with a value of 401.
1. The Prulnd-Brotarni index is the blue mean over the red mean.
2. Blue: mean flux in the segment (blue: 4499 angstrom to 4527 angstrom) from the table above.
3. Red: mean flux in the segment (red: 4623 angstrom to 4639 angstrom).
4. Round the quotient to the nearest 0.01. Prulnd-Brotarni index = 1.02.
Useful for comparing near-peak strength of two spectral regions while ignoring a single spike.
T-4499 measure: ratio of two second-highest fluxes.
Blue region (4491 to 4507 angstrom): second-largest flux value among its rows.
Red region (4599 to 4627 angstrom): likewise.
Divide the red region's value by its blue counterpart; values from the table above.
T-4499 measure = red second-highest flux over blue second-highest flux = 0.986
